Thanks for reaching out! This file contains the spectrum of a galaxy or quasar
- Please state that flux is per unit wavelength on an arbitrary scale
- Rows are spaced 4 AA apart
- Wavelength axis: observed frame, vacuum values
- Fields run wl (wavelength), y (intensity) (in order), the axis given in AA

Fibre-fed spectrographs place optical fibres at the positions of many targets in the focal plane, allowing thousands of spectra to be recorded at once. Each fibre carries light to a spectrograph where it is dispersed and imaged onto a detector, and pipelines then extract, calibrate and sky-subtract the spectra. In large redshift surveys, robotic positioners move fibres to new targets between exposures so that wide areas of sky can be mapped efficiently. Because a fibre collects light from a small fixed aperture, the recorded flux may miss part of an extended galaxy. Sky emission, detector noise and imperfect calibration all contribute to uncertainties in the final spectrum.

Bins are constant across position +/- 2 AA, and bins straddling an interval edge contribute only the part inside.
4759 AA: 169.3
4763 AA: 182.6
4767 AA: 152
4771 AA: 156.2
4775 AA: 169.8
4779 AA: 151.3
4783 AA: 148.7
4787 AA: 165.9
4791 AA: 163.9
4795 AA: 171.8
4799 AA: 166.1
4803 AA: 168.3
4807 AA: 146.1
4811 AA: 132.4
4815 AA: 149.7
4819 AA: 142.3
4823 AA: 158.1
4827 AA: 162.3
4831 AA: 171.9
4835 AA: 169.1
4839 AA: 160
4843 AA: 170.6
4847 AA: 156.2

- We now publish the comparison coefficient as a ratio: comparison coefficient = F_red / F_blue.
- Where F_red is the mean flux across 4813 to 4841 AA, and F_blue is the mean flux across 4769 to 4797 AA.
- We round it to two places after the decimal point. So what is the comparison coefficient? 0.99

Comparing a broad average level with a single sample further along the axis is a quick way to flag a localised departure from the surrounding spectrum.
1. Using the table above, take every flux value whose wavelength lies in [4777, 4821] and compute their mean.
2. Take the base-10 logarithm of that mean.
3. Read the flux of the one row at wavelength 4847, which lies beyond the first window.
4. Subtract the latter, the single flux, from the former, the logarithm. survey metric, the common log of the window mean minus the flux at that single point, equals -154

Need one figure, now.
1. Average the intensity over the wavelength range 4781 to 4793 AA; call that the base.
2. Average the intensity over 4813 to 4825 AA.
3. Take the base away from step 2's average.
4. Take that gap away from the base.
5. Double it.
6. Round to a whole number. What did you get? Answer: 338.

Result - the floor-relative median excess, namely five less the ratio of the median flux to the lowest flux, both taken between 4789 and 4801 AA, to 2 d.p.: 3.99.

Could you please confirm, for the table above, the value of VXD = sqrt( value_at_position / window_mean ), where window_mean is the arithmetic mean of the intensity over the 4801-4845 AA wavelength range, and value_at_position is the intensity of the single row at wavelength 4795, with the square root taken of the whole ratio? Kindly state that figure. 1.045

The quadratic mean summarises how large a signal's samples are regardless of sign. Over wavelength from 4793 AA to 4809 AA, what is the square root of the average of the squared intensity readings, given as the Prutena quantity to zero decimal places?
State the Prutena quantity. 163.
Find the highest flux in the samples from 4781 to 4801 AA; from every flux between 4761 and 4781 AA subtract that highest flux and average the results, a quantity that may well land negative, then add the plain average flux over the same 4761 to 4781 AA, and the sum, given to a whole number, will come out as 153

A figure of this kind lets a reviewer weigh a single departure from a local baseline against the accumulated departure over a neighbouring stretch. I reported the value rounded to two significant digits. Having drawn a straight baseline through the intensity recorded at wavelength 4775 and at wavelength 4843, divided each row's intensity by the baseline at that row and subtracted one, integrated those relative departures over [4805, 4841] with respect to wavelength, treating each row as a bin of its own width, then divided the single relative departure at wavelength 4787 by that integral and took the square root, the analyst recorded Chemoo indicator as 0.085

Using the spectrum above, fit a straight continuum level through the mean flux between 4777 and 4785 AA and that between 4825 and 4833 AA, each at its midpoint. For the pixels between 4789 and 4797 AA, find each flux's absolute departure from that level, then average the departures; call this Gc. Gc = 13.6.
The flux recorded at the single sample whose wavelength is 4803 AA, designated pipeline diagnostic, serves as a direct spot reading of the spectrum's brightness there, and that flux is 168.3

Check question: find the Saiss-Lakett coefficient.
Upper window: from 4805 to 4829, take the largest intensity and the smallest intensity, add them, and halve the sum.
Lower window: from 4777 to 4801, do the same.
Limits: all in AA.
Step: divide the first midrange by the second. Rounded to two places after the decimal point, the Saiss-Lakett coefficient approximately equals 0.92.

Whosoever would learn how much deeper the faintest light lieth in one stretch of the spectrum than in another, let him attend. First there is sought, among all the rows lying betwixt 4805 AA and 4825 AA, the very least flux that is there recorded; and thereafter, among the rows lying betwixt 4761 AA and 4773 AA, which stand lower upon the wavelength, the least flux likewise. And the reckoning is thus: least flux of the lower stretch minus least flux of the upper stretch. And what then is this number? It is 20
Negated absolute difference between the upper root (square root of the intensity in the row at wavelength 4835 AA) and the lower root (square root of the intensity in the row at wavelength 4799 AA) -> -0.12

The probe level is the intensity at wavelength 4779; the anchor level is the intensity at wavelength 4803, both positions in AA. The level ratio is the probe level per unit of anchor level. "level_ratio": 0.90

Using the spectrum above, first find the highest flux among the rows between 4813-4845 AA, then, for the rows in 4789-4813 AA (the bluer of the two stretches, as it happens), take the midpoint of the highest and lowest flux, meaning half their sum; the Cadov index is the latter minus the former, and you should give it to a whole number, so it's -20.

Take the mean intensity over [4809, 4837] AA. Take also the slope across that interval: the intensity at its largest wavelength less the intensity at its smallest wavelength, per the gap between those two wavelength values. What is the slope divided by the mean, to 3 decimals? 0.010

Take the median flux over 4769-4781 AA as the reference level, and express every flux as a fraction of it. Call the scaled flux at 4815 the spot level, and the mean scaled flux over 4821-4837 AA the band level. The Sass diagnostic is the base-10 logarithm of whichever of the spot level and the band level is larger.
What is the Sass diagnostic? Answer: 0.0247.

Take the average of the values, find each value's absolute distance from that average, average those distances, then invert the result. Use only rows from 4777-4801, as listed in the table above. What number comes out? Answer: 0.13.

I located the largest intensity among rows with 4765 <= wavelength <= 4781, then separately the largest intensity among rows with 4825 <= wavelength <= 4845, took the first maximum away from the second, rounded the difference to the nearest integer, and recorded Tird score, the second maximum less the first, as 2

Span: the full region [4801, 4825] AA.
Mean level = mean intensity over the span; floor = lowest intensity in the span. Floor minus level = -17.1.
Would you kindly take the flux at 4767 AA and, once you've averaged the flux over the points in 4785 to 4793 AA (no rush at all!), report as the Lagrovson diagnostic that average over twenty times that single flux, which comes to 0.054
